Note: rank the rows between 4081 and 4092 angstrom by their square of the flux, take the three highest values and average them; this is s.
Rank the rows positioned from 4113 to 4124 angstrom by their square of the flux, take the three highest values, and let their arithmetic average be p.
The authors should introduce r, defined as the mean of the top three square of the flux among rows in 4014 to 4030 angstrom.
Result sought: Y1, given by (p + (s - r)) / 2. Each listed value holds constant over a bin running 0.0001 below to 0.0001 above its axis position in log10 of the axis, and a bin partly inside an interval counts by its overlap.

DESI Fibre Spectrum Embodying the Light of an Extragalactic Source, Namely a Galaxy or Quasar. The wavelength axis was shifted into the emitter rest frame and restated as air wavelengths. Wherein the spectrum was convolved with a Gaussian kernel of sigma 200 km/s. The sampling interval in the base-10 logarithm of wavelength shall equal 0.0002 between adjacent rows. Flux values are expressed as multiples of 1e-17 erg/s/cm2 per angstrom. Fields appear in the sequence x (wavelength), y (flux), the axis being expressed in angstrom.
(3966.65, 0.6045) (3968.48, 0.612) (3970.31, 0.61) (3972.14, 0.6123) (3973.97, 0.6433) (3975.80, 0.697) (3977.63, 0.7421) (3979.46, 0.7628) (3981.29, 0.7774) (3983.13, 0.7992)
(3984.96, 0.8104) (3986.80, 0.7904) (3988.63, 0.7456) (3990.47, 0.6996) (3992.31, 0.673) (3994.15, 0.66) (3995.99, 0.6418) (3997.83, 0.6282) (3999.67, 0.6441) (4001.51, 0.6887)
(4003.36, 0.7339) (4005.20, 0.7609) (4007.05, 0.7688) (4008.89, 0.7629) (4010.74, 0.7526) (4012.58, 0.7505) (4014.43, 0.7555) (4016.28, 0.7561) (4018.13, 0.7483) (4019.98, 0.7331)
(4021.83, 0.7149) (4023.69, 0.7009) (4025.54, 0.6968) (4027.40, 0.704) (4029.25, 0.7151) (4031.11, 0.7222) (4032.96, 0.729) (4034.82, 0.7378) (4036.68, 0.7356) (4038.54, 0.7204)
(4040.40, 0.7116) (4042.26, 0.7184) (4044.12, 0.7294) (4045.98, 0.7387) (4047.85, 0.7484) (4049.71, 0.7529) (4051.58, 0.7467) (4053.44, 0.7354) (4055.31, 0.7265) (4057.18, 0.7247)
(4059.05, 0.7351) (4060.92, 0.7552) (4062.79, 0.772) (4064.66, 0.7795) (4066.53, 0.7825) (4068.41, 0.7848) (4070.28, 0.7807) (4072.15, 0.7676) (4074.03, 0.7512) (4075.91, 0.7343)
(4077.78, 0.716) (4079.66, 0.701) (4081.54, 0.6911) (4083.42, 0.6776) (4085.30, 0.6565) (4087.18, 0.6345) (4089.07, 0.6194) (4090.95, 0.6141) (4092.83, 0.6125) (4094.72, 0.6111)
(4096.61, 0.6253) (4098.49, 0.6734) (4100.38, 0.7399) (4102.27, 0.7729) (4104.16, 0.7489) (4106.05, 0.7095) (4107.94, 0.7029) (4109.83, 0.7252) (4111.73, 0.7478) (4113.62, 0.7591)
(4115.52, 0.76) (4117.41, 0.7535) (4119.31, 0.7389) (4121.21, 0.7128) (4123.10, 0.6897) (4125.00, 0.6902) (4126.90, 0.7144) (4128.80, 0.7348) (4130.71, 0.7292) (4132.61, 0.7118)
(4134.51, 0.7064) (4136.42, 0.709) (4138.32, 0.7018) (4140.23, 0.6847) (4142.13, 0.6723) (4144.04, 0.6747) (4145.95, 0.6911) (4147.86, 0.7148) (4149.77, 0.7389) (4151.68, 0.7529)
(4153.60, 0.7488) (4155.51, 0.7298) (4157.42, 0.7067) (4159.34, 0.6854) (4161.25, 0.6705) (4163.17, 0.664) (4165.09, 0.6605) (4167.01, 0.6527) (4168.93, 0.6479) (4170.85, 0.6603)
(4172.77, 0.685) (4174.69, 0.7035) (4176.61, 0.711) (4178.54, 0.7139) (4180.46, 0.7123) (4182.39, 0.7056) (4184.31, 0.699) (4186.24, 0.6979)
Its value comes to 0.23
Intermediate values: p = 0.574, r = 0.57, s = 0.46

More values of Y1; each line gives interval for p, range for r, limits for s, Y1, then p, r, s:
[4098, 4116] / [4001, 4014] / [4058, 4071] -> 0.31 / 0.584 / 0.58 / 0.61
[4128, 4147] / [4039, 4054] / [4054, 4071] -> 0.29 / 0.526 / 0.56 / 0.61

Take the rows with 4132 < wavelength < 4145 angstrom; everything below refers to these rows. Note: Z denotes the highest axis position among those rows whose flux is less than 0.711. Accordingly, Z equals 4144.04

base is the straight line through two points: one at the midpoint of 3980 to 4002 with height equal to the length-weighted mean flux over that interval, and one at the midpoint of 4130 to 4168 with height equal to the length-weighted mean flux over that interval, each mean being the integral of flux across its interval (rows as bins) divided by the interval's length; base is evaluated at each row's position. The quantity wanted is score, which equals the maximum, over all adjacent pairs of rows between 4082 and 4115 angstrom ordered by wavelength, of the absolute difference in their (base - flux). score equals 0.067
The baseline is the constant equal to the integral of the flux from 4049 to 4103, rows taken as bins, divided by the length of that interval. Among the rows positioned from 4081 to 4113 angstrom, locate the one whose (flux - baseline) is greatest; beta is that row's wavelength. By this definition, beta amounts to 4102.27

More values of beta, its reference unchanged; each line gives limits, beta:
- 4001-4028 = 4007.05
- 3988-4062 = 4007.05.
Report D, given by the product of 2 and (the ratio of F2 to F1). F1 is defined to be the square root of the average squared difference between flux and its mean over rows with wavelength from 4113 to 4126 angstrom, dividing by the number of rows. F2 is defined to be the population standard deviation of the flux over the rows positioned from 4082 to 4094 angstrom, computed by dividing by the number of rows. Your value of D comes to 1.7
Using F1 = 0.029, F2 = 0.024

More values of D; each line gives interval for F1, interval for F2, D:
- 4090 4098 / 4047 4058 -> 3.9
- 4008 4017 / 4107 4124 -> 11.6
